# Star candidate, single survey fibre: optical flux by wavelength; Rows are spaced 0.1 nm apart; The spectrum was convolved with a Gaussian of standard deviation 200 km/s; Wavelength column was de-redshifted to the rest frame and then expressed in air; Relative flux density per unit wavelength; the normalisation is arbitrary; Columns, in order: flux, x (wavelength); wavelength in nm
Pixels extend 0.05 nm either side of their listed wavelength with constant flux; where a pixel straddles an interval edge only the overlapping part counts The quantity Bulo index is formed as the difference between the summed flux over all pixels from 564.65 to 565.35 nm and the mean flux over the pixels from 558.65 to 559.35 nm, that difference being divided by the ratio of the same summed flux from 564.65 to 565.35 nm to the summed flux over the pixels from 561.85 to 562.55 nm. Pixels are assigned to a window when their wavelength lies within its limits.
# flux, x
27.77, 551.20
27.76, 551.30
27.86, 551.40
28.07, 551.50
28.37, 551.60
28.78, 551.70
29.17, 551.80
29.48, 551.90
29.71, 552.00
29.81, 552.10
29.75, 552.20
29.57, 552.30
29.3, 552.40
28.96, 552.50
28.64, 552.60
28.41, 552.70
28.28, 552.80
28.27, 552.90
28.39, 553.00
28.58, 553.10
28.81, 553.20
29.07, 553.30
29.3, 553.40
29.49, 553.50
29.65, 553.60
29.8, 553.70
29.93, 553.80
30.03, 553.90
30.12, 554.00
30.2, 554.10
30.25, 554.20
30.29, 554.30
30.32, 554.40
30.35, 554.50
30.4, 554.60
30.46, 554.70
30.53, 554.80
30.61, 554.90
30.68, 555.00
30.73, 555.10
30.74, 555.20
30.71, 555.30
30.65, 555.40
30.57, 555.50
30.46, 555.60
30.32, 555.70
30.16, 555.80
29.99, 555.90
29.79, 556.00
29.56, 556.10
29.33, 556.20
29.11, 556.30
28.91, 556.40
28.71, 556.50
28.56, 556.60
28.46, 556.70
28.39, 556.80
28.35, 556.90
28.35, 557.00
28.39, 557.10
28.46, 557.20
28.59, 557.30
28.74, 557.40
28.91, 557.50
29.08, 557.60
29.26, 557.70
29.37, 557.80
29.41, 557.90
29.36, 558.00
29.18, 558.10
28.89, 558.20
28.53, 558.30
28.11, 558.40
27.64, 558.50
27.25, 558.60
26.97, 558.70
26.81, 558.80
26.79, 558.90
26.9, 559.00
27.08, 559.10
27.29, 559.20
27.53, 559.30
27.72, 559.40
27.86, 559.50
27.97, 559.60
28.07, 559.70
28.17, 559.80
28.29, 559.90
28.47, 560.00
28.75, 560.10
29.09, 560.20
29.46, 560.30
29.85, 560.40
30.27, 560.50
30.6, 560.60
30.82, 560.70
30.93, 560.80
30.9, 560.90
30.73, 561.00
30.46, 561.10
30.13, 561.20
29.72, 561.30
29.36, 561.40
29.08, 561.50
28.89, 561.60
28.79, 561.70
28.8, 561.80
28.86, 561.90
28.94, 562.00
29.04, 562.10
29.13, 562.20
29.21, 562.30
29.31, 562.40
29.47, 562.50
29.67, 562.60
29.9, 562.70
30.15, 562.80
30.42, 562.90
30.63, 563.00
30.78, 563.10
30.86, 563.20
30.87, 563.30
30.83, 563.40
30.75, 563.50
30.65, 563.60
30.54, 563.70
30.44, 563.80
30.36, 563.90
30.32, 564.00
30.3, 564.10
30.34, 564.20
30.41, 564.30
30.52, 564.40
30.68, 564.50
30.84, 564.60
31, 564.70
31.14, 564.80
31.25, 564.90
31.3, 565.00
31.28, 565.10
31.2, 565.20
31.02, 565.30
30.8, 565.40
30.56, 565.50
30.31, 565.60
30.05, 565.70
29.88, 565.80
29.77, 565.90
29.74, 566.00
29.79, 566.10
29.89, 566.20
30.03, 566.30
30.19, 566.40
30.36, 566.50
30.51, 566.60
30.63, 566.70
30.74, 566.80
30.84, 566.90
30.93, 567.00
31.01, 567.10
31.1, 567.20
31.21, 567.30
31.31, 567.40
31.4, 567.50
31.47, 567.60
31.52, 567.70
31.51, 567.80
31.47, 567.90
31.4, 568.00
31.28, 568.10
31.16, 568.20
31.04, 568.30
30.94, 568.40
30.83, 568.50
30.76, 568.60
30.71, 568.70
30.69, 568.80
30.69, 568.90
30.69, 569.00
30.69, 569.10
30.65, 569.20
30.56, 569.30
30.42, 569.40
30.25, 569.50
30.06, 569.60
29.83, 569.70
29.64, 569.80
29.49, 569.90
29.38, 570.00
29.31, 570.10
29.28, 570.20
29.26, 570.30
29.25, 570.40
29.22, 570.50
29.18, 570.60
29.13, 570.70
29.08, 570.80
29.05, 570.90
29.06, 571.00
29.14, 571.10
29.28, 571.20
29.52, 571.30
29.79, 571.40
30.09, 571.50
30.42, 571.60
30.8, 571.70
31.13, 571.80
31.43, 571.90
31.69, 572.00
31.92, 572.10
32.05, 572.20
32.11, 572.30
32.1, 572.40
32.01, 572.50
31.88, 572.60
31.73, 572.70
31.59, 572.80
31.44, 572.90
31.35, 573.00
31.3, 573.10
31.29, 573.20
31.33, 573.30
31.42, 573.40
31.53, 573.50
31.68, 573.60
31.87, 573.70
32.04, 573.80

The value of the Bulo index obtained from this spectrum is 179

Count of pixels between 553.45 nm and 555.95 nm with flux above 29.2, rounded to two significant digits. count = 25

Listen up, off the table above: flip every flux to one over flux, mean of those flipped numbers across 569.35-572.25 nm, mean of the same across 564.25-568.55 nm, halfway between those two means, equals 0.0330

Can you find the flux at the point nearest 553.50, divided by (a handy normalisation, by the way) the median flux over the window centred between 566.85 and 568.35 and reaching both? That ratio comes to 0.94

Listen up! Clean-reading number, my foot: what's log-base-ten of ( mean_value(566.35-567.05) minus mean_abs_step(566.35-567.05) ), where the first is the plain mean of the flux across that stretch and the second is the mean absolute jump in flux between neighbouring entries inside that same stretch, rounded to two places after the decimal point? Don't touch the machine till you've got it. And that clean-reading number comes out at 1.48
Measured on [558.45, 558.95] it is 1.43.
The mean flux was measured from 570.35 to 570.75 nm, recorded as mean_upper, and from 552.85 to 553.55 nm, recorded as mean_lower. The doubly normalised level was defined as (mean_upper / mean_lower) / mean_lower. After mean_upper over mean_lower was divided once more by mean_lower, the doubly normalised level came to 0.0351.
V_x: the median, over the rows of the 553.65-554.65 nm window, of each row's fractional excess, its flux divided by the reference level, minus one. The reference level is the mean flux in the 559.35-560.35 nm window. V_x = 0.06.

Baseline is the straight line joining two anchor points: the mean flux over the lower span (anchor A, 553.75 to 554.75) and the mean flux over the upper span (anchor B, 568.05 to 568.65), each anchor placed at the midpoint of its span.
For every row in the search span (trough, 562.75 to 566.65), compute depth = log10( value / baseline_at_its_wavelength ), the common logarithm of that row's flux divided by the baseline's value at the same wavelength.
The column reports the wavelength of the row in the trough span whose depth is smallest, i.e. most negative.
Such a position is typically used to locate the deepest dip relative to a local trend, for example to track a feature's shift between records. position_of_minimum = 566.00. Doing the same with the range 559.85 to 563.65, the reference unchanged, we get 559.90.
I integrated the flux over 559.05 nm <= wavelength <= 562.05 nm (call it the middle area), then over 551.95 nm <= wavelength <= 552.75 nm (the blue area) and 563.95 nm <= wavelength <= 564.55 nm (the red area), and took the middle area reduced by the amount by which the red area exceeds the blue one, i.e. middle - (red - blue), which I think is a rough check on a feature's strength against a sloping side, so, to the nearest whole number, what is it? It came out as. 92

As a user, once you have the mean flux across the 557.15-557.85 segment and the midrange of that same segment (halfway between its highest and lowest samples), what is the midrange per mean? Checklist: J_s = 1.00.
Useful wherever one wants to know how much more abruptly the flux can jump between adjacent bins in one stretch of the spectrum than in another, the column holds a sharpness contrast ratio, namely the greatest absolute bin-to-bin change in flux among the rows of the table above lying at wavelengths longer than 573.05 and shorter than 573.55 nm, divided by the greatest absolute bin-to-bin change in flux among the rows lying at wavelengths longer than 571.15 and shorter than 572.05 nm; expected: 0.3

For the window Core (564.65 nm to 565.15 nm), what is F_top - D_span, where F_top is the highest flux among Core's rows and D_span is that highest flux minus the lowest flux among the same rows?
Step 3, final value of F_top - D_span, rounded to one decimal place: 31.0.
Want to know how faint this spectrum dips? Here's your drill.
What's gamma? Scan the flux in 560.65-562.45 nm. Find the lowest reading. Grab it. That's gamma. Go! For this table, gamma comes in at 28.79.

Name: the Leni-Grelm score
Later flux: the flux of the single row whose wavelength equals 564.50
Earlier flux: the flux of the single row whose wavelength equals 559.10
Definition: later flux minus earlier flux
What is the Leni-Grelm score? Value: 3.6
